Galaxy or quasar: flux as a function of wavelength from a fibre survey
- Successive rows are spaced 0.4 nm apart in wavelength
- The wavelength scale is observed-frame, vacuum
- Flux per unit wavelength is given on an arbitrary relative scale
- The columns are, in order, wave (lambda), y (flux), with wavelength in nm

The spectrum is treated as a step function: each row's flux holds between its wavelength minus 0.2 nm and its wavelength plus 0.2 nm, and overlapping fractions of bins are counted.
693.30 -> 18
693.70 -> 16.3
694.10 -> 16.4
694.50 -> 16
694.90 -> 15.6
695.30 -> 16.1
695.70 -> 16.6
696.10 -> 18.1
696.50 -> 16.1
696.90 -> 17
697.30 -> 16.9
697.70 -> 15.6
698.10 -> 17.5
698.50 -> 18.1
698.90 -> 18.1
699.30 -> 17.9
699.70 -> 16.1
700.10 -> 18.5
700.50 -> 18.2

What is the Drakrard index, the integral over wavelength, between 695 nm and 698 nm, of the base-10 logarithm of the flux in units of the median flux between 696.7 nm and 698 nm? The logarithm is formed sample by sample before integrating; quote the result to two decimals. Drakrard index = -0.02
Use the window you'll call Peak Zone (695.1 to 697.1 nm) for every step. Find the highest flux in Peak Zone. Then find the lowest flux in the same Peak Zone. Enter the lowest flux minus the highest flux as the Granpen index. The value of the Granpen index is -2.00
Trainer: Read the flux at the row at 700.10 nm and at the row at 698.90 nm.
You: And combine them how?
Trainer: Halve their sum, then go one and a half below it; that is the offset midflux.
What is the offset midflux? 16.8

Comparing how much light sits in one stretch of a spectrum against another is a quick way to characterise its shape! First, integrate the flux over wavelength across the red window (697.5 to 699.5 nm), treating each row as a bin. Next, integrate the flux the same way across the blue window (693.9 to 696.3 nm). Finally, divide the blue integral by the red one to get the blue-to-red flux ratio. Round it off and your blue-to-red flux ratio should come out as 1.1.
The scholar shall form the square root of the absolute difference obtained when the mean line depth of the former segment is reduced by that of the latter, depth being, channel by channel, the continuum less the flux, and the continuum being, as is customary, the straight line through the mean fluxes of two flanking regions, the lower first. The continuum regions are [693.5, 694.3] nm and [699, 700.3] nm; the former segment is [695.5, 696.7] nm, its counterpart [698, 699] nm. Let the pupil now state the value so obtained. 0.70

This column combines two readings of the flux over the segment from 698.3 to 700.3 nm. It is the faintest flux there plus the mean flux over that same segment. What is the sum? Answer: 33.8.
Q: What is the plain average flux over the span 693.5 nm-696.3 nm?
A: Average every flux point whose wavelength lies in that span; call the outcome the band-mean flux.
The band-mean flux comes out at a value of 16.44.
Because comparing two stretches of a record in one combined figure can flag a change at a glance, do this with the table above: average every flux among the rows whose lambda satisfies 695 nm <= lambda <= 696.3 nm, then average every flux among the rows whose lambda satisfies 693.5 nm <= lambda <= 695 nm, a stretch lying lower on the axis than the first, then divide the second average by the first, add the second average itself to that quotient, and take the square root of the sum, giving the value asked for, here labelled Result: 4.13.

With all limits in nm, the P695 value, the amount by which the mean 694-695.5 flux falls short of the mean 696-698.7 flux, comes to 1.0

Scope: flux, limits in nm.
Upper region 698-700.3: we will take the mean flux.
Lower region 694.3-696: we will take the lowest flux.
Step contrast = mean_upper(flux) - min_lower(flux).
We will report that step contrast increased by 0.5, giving 2.6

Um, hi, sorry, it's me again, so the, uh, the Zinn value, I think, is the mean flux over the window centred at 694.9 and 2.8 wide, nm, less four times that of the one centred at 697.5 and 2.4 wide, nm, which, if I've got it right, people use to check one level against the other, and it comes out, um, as -51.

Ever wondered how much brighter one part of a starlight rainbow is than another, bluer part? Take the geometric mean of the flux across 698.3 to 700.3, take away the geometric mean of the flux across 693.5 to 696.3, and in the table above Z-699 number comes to 1.3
